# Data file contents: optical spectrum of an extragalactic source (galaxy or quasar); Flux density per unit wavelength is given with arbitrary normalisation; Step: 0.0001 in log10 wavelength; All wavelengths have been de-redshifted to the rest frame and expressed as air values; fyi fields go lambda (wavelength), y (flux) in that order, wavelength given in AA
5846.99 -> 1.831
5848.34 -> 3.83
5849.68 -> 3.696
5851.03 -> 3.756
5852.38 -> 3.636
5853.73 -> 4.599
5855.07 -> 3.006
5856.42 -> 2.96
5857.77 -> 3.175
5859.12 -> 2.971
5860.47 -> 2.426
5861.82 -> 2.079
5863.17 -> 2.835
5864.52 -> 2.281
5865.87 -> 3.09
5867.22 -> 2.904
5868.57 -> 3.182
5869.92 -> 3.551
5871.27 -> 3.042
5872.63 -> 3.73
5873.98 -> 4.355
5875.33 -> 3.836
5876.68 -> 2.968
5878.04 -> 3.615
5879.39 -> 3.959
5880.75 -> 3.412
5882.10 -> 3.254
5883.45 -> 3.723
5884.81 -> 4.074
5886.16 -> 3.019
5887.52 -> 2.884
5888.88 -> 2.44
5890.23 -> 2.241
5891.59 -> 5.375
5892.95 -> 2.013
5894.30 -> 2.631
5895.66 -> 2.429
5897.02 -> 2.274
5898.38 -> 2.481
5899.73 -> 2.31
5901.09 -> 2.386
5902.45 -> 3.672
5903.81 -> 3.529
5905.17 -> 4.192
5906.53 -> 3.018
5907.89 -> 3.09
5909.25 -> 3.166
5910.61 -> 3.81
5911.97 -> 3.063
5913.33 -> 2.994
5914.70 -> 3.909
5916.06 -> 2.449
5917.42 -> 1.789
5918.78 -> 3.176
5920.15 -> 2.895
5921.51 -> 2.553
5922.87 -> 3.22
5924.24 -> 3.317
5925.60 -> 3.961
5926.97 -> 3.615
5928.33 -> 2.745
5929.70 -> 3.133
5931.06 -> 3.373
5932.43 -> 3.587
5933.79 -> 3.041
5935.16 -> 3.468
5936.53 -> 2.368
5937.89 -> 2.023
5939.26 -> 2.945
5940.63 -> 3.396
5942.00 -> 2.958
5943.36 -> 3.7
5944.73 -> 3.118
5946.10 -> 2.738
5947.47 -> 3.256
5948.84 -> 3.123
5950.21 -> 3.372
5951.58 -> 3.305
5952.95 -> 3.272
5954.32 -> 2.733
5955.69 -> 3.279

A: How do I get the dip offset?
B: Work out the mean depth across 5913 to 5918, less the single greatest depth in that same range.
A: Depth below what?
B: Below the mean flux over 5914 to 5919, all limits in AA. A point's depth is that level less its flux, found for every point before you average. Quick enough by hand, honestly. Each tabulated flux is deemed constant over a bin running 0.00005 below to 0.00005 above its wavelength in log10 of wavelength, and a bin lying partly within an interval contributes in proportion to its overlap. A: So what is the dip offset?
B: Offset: -1.00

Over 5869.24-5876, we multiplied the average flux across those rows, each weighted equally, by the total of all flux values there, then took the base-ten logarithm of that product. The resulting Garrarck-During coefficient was 1.84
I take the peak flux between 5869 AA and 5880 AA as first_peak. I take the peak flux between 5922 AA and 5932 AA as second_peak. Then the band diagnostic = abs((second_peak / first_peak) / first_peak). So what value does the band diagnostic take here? 0.21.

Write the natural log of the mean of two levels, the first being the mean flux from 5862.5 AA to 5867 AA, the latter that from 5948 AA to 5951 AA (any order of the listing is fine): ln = 1.10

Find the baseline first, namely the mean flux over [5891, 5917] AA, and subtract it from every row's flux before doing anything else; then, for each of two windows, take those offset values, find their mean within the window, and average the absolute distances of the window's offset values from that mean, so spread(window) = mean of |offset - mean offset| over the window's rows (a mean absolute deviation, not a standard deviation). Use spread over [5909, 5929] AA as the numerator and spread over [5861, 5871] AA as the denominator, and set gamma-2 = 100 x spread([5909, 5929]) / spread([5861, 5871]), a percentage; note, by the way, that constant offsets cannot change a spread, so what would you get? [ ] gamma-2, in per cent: 114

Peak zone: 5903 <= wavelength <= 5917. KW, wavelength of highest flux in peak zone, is 5905.17 AA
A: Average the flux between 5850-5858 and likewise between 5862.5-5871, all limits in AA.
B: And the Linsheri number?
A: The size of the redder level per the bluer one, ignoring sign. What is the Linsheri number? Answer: 0.84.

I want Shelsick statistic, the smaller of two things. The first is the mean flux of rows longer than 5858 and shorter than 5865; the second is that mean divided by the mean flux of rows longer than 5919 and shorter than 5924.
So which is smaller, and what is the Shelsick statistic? 0.87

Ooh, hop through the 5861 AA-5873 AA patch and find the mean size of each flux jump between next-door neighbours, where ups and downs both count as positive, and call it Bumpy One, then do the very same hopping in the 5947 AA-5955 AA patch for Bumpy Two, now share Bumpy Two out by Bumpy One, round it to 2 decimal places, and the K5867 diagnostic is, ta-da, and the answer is 0.39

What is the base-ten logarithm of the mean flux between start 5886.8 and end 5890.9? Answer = 0.40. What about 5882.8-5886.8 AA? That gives 0.56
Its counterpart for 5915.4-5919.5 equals 0.39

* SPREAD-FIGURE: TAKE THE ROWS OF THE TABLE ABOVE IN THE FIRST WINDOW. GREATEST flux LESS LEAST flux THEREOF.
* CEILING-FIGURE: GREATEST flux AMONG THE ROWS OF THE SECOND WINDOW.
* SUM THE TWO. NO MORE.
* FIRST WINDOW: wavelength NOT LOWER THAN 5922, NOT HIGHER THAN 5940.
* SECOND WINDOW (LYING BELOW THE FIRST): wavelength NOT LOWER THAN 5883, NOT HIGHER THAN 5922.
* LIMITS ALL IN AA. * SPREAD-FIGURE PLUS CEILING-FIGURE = 7.3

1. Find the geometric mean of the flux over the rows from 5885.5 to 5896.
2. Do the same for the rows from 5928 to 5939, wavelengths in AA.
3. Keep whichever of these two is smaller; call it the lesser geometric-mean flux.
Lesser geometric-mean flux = 2.75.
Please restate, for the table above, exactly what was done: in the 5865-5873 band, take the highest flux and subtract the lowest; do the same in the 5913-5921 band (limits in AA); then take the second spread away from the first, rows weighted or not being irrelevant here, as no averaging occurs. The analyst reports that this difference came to -1.3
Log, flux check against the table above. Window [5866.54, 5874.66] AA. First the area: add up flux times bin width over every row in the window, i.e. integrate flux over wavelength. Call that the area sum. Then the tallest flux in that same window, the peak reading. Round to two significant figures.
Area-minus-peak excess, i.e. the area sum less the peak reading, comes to 24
